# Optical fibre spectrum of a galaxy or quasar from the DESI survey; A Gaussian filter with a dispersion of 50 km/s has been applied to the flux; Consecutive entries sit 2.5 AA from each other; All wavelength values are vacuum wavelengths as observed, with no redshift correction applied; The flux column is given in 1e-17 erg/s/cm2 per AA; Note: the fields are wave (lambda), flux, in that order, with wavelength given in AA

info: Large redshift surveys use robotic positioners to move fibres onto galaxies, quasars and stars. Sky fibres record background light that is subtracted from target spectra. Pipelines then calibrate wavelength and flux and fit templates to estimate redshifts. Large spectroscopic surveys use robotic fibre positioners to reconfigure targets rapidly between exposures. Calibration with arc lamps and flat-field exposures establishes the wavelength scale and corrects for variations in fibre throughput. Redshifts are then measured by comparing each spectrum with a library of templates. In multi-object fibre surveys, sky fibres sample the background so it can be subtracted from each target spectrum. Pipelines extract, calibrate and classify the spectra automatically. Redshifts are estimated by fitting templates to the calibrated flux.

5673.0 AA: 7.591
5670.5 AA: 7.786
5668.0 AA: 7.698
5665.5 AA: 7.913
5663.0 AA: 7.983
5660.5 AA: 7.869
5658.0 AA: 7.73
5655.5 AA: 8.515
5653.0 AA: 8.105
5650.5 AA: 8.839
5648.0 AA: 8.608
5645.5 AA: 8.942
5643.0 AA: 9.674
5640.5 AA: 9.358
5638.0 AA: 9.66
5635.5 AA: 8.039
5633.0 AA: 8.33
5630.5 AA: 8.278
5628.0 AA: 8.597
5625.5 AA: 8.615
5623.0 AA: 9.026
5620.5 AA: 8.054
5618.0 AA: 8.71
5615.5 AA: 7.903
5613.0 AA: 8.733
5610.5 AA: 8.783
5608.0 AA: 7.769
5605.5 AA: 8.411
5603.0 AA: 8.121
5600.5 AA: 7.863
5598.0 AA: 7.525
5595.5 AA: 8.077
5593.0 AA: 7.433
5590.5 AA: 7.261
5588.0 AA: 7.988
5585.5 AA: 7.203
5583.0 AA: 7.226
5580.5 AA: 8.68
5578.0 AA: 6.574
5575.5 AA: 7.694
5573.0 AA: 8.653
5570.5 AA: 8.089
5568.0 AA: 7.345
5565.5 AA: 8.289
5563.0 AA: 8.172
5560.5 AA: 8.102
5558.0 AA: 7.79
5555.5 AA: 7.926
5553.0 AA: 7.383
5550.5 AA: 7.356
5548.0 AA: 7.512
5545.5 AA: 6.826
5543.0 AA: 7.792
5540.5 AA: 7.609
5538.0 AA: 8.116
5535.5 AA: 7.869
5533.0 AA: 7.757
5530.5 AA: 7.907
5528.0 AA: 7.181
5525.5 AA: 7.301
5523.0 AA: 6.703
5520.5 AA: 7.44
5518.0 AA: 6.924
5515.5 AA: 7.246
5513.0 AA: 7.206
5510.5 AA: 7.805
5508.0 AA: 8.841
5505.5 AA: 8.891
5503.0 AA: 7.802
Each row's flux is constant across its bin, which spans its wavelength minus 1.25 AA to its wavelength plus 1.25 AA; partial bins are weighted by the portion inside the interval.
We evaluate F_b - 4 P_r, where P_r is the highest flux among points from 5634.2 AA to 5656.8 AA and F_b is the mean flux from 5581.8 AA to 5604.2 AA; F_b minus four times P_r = -31.1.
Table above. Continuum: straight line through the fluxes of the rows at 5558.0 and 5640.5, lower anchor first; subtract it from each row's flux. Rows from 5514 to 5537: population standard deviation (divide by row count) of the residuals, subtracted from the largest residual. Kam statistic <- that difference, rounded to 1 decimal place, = 0.3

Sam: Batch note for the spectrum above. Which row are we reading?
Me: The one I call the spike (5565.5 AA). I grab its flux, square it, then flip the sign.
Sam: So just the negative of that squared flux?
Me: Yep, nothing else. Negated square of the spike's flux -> -69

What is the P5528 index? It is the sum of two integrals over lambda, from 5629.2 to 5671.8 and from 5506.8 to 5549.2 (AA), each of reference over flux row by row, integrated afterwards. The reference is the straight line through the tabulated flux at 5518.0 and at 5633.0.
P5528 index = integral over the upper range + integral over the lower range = 83.3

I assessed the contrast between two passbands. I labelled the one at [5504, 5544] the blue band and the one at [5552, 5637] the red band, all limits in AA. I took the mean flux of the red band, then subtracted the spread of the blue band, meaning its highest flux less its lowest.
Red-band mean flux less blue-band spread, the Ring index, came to 5.8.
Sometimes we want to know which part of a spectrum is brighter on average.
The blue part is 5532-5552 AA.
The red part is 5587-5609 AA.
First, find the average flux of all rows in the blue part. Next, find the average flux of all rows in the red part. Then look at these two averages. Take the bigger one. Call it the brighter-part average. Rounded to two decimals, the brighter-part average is 7.83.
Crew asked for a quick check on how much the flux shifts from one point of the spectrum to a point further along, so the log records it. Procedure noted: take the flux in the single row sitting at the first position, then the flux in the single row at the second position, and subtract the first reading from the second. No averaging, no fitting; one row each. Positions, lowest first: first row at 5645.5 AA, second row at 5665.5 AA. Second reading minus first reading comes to -1.0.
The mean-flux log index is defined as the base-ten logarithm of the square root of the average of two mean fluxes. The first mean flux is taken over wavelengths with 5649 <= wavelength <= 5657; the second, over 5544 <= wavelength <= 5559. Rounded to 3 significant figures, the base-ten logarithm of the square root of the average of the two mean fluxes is 0.451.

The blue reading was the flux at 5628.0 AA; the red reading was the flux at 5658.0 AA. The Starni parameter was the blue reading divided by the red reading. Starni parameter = 1.11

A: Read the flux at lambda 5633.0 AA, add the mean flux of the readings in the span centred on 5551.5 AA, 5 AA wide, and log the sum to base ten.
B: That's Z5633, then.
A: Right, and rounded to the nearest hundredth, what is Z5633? 1.20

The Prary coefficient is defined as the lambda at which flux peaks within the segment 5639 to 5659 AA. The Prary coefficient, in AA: 5643.0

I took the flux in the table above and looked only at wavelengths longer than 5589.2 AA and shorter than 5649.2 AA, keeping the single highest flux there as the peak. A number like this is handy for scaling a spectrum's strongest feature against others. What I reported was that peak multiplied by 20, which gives 193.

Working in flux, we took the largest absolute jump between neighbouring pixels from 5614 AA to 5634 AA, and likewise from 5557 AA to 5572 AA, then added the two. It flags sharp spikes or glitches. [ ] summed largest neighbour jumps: 1.9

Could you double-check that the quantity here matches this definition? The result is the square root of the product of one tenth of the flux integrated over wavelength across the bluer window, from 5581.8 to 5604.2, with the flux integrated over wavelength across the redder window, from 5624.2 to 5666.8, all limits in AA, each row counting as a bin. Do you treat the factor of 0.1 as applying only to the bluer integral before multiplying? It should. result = 79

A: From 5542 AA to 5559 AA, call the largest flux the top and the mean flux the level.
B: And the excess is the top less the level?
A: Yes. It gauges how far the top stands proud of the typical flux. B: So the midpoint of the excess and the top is 4.2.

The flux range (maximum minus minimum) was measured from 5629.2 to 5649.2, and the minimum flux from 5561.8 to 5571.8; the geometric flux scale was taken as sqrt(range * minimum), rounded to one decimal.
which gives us 3.5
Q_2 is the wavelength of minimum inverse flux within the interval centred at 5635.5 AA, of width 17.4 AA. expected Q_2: 5643.0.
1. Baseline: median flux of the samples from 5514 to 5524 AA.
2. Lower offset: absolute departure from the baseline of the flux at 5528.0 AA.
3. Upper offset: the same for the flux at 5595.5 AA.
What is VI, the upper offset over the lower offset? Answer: 10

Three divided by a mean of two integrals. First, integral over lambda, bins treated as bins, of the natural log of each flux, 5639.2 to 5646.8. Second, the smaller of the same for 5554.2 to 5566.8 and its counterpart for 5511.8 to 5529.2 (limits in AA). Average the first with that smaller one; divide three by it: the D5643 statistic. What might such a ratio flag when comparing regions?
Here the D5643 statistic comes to 0.14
